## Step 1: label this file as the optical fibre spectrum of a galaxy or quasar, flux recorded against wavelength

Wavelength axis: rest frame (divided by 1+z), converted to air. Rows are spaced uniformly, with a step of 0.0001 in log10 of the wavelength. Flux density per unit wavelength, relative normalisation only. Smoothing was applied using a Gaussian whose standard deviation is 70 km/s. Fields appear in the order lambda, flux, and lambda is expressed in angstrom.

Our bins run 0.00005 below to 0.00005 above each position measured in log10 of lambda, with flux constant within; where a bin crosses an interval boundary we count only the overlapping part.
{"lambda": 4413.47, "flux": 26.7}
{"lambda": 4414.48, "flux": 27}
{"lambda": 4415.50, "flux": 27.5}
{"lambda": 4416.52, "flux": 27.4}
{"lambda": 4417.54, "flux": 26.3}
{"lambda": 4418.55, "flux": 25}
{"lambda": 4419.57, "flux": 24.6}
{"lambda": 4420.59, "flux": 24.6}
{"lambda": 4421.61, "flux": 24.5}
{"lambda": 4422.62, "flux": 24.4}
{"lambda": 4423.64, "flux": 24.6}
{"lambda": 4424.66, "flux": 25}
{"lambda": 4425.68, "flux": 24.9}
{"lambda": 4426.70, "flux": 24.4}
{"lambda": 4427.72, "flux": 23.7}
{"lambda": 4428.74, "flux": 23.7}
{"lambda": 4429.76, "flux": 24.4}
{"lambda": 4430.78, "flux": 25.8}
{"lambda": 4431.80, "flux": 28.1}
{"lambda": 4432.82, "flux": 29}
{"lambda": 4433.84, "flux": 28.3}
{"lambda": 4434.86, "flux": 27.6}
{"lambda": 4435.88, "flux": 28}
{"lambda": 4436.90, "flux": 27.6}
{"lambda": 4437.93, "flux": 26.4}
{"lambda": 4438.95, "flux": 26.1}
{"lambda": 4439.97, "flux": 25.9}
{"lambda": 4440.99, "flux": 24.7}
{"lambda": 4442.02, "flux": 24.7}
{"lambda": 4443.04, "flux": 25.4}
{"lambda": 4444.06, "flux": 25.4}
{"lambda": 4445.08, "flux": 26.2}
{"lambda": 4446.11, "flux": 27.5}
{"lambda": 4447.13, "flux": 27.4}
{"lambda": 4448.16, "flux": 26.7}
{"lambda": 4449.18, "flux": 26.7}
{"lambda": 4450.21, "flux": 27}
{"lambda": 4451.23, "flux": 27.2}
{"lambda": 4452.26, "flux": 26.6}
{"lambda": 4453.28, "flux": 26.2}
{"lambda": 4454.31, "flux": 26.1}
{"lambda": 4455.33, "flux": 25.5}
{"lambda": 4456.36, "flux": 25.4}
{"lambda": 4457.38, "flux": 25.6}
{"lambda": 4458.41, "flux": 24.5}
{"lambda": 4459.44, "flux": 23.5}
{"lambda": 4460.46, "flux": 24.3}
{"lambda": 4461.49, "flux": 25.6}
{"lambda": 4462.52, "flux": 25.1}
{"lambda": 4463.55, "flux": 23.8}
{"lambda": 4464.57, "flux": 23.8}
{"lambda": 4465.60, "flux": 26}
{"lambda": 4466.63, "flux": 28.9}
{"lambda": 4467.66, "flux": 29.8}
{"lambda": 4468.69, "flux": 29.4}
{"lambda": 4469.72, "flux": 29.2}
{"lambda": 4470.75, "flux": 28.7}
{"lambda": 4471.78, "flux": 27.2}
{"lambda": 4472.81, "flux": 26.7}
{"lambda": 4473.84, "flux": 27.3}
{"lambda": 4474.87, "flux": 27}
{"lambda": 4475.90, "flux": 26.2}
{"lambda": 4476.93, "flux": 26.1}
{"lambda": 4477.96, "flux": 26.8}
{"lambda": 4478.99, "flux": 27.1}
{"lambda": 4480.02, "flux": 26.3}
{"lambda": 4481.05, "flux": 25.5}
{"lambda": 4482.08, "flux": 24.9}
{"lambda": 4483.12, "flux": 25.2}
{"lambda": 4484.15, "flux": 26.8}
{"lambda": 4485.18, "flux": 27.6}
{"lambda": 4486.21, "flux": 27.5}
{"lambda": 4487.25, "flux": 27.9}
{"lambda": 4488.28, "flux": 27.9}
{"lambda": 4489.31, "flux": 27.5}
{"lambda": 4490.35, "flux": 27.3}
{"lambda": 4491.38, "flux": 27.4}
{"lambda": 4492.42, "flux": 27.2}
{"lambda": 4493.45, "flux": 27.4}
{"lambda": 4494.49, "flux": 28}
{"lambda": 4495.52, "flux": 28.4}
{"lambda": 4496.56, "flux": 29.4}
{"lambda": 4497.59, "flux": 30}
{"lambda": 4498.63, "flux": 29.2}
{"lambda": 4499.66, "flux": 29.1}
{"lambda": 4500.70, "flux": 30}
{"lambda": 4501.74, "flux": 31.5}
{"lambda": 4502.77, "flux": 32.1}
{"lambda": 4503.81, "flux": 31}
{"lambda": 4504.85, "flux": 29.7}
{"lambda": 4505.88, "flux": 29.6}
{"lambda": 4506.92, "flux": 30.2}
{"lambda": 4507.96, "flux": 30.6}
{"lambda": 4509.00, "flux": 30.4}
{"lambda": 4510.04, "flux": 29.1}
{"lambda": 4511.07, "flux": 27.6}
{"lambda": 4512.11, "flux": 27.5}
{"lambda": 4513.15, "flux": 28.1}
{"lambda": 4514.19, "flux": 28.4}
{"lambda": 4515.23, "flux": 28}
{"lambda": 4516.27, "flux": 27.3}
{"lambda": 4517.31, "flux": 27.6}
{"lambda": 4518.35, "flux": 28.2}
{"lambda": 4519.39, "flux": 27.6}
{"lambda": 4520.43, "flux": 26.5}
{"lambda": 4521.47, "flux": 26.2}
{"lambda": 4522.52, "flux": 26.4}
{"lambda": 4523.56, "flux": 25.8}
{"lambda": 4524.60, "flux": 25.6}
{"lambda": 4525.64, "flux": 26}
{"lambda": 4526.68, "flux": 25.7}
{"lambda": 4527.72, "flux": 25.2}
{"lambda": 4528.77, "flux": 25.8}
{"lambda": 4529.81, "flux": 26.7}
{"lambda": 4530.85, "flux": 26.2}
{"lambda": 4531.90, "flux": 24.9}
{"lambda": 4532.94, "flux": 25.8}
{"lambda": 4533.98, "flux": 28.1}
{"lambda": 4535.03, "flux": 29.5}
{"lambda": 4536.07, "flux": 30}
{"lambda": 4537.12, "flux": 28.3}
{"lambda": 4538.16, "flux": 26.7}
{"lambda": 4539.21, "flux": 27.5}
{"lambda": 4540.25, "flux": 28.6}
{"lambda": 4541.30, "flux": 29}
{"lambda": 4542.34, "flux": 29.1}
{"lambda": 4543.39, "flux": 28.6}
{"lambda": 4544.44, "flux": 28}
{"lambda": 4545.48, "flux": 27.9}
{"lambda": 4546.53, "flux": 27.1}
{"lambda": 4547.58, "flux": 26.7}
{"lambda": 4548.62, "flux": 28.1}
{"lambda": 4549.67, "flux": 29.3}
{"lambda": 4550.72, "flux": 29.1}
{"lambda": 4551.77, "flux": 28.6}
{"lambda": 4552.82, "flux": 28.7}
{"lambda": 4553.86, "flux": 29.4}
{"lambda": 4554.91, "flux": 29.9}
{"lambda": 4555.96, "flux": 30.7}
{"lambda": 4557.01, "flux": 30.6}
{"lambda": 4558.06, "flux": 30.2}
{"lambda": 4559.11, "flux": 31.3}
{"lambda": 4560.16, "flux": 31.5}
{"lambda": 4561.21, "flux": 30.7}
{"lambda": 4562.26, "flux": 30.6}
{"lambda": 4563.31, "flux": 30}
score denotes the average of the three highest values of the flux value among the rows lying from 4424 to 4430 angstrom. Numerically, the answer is 24.8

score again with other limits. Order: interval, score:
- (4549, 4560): 30.9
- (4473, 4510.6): 31.5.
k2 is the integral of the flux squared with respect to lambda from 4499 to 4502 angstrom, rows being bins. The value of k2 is 2708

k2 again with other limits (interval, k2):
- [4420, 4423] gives 1804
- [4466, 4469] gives 2562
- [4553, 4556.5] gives 3130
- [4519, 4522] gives 2140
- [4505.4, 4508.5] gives 2811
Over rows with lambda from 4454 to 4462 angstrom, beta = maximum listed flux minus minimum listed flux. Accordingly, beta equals 2.6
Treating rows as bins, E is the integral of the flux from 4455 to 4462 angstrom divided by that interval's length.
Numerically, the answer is 24.9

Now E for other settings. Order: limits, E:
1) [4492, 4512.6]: 29.4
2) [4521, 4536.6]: 26.5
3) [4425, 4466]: 25.9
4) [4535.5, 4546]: 28.4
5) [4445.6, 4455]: 26.8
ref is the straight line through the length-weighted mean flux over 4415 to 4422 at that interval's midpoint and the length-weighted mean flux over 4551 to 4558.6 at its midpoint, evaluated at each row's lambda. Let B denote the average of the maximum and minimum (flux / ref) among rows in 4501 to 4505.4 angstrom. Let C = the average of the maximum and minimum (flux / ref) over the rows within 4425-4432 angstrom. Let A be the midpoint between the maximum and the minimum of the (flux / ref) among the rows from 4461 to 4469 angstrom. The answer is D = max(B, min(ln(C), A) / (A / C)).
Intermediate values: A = 0.99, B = 1.10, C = 0.99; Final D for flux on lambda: 1.10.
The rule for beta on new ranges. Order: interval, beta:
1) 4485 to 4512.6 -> 4.9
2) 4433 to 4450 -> 3.6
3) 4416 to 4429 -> 3.7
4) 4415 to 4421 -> 2.9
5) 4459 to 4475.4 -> 6.3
